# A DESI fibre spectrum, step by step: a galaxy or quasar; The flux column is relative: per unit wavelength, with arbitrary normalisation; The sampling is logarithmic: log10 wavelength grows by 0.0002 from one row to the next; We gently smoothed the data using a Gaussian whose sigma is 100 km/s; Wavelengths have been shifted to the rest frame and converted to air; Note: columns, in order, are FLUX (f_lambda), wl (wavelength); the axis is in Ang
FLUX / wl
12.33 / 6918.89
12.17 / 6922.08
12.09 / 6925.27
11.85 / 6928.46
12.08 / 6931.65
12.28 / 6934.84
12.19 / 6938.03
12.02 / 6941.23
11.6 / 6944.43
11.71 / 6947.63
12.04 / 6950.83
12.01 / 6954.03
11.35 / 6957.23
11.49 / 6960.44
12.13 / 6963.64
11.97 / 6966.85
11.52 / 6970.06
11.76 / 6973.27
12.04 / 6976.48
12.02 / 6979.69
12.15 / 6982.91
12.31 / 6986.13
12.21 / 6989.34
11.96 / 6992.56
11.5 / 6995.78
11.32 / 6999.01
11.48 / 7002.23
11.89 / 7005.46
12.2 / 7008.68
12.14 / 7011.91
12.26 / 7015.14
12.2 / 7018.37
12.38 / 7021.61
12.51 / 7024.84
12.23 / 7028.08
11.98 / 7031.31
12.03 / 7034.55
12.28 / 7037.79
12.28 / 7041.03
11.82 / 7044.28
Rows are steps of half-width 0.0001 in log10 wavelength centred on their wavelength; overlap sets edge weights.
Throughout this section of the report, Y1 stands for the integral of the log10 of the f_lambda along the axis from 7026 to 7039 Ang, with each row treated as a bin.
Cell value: 14.1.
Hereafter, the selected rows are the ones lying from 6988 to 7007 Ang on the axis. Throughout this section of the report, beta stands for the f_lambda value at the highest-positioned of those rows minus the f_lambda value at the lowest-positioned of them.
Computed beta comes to -0.3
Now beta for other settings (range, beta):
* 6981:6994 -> -0.2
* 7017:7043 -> 0.1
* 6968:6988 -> 0.8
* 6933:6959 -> -0.9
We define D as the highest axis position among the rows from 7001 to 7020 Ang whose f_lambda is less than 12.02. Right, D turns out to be 7005.46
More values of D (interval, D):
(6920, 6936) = 6928.46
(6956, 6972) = 6970.06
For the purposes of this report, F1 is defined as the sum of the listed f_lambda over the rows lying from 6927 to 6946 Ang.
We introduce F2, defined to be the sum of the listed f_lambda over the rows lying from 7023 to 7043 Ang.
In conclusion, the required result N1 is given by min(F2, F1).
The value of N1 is 72.0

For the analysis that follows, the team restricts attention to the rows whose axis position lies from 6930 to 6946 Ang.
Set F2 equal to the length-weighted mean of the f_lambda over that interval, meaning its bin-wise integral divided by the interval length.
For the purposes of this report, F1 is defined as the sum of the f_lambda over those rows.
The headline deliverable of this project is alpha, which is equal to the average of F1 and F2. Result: 36.1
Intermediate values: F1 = 60.2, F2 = 12.0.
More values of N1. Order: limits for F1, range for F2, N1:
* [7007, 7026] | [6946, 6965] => 70.7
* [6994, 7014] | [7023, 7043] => 70.5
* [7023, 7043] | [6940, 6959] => 70.7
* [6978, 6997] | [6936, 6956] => 71.6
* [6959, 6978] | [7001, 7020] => 70.9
